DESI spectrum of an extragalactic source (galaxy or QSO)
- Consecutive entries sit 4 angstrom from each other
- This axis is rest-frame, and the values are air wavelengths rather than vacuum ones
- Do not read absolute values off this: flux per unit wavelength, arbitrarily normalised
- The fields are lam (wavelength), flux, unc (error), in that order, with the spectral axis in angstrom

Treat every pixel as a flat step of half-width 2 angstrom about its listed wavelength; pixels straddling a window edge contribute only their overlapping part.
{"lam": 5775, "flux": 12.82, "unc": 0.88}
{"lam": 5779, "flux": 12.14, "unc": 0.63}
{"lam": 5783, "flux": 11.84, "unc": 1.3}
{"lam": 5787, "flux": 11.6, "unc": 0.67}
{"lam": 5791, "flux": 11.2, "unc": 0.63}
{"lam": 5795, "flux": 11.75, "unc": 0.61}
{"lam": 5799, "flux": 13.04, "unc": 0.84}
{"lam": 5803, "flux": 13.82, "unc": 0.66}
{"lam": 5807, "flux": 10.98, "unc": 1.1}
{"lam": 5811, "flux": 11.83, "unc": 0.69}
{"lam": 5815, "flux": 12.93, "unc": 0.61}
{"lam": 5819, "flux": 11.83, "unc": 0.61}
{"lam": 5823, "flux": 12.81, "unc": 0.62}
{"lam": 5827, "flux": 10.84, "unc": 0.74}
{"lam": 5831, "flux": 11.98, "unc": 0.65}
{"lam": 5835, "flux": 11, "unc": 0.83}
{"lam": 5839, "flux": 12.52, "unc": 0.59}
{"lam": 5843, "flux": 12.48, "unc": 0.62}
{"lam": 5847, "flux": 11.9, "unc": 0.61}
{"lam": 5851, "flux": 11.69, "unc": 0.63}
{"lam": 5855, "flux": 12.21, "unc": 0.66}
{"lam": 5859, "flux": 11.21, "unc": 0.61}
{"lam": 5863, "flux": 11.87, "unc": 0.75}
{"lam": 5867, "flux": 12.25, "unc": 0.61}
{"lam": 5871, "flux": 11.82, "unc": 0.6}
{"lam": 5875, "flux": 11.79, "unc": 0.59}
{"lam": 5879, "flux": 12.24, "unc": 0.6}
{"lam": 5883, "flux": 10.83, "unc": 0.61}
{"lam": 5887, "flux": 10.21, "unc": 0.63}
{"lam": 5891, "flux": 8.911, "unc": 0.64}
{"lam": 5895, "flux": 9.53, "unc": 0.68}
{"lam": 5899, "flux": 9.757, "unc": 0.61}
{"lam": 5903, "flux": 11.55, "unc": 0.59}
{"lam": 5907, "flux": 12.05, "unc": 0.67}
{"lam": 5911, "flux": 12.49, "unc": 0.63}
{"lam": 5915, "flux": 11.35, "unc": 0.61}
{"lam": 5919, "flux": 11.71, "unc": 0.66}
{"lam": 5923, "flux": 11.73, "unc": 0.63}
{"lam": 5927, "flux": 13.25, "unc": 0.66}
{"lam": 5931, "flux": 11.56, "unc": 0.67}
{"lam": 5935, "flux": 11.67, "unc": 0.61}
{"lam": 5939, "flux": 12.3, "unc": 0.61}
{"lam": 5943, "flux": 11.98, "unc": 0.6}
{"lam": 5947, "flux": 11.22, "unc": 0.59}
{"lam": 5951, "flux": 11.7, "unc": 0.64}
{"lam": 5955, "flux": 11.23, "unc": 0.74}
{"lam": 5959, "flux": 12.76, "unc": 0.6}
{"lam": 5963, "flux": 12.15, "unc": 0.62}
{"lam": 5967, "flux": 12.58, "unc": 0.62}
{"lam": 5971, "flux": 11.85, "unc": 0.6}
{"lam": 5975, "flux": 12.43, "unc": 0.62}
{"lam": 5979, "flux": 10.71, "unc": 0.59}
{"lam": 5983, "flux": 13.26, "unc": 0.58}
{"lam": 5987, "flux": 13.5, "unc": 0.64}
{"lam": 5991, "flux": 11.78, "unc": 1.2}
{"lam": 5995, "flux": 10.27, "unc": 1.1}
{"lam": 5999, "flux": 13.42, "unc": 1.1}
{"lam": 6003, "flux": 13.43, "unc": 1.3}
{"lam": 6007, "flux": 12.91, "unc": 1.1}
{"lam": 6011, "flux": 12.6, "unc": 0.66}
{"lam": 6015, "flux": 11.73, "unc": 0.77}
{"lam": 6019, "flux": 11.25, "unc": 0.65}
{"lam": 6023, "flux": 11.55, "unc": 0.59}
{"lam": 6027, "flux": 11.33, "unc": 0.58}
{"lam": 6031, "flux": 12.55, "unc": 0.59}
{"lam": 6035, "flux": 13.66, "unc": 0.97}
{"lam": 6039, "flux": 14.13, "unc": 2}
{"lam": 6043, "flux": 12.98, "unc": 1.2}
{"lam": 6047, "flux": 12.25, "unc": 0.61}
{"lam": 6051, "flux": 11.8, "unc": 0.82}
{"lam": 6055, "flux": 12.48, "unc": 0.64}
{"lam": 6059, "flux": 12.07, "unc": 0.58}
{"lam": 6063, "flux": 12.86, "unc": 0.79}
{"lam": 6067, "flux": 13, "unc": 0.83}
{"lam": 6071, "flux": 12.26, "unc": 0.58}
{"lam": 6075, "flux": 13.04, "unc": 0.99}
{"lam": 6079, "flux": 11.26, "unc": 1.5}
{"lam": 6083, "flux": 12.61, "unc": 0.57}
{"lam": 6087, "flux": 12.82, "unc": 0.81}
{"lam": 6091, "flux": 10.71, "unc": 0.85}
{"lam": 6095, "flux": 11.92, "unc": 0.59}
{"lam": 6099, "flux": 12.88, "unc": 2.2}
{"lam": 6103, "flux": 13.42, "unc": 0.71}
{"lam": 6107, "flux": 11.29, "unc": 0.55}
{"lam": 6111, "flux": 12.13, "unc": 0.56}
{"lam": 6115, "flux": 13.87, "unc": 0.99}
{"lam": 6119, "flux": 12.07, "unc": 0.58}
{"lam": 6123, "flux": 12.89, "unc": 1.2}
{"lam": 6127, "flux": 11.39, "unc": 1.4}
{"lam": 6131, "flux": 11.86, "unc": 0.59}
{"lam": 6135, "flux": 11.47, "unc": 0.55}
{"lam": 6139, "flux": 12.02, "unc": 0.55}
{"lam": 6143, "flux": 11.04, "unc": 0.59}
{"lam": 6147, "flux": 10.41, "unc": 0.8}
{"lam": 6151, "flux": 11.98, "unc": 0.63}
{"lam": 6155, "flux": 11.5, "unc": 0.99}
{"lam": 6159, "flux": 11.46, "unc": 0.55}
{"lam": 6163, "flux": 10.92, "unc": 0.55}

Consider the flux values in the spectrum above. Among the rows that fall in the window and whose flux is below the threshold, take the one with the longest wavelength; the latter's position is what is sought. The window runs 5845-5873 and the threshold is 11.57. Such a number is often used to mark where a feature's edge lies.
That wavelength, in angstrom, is 5859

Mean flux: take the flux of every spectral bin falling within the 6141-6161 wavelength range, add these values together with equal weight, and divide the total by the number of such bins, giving 11.3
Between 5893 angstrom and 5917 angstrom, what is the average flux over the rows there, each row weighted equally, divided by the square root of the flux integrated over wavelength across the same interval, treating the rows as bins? 0.68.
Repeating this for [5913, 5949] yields 0.57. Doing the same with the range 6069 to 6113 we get 0.53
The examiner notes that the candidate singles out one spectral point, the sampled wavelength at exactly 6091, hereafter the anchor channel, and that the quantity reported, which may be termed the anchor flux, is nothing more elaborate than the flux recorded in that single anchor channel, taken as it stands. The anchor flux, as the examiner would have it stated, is 10.71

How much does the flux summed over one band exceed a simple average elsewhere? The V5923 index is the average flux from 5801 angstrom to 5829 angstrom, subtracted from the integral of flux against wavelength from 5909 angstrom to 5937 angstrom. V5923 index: 323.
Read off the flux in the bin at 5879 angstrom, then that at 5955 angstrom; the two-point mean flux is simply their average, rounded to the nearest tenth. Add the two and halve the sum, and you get 11.7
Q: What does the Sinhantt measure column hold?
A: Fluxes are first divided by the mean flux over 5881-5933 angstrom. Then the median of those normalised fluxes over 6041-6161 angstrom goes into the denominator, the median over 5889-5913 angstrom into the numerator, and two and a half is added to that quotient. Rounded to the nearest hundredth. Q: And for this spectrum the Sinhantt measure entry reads 3.38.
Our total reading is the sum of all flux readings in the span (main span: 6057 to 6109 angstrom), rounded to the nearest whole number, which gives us 160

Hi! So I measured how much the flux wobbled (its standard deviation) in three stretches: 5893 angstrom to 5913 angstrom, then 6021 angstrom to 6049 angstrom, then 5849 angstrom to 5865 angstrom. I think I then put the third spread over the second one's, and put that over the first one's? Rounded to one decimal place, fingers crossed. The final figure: 0.3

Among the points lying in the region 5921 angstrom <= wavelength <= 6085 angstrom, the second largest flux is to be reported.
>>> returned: 13.66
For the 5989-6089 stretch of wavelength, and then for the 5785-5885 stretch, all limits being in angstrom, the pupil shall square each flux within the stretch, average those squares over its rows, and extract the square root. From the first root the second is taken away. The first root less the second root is 0.5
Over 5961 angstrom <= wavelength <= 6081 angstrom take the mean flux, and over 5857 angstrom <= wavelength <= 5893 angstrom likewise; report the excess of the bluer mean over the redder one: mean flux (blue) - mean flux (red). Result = -1.1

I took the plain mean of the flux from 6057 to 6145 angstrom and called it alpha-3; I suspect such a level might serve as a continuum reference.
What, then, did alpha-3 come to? 12.22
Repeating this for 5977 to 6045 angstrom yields 12.42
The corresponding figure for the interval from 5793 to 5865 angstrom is 12.04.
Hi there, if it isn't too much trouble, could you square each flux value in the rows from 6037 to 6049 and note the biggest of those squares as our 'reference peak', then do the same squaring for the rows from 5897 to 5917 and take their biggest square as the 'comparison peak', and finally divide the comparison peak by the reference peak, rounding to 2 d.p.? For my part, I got 0.78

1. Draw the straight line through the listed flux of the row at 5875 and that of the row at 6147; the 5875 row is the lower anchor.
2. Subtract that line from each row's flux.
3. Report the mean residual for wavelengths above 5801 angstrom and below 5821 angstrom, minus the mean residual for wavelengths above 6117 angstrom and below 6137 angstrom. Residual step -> -1.3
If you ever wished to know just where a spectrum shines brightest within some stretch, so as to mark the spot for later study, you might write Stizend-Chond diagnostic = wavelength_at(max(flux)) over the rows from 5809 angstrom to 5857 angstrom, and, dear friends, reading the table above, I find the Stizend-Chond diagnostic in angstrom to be 5815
